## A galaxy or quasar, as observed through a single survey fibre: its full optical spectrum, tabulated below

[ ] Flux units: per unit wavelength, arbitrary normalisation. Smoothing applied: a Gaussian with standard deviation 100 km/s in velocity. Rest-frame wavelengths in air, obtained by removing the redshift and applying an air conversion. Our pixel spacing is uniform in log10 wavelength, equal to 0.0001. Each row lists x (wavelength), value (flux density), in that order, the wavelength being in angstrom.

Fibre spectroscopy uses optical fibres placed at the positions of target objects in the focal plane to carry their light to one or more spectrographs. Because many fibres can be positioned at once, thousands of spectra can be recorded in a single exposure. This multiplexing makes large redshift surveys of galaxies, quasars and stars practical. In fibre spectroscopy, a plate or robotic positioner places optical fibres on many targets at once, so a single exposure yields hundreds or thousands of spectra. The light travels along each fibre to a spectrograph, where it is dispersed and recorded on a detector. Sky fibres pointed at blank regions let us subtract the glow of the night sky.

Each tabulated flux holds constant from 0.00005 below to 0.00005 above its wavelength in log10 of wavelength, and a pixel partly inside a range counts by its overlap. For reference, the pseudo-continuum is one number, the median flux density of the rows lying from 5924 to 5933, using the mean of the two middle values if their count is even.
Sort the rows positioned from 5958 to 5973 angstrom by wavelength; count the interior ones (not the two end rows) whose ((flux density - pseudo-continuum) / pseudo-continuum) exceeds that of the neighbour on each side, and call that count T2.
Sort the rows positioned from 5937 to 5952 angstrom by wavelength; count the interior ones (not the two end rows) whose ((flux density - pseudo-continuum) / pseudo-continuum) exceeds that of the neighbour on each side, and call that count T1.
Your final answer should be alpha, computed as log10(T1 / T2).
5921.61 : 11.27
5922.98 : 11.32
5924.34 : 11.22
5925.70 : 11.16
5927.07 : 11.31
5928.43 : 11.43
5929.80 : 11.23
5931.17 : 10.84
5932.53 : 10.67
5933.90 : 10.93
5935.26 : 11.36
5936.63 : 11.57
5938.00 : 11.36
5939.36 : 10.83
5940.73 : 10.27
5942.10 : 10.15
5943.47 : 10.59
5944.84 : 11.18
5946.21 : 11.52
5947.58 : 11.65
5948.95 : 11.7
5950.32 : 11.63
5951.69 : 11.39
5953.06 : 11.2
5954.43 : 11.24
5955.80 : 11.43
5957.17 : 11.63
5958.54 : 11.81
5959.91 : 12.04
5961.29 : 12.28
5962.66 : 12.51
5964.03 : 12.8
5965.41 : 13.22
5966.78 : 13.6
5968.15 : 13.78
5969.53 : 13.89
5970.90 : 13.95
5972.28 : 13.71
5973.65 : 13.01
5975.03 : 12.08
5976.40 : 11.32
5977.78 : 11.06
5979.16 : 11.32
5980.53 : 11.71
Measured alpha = 0.0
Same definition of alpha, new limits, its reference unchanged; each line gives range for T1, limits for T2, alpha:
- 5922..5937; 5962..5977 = 0.0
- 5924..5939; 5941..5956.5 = 0.3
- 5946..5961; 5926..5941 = -0.3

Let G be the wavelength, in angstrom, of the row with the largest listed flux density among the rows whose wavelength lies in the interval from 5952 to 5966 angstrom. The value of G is 5965.41 angstrom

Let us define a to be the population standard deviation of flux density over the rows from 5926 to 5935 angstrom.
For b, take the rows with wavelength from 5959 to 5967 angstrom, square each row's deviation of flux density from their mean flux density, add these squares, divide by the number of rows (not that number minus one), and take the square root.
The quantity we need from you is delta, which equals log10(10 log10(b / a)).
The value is 0.47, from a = 0.27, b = 0.5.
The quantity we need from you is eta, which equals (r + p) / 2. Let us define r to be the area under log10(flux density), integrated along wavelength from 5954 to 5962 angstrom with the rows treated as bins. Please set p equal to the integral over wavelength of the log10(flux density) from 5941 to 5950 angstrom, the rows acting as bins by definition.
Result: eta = 9.0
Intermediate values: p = 9.40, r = 8.56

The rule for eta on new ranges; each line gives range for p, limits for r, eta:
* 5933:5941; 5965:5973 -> 8.7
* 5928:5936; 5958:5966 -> 8.5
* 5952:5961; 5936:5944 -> 8.9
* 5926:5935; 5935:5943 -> 8.8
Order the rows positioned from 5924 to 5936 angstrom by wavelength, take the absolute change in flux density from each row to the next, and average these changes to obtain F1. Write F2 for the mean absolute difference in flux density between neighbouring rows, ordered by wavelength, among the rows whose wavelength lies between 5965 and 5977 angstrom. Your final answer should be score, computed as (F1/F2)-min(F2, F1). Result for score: 0.31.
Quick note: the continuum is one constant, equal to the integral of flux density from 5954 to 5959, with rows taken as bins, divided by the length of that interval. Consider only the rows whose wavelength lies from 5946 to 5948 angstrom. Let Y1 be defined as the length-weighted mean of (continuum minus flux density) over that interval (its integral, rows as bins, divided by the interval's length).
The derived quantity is -0.1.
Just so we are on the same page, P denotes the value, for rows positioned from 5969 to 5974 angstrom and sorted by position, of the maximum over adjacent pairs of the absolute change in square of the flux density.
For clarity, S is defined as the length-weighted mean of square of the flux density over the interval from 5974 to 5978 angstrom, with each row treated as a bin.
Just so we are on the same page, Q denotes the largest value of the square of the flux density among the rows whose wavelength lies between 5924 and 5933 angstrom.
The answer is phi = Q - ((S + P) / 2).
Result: 53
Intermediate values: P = 18.7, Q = 131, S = 136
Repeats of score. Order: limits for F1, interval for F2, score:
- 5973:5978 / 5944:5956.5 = 4.00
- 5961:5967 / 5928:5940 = 0.80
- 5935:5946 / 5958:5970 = 1.20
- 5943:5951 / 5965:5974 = 0.61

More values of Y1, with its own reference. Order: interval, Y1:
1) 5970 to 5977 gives -1.3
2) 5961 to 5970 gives -1.6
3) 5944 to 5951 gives 0.0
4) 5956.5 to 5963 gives -0.5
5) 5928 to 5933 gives 0.5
